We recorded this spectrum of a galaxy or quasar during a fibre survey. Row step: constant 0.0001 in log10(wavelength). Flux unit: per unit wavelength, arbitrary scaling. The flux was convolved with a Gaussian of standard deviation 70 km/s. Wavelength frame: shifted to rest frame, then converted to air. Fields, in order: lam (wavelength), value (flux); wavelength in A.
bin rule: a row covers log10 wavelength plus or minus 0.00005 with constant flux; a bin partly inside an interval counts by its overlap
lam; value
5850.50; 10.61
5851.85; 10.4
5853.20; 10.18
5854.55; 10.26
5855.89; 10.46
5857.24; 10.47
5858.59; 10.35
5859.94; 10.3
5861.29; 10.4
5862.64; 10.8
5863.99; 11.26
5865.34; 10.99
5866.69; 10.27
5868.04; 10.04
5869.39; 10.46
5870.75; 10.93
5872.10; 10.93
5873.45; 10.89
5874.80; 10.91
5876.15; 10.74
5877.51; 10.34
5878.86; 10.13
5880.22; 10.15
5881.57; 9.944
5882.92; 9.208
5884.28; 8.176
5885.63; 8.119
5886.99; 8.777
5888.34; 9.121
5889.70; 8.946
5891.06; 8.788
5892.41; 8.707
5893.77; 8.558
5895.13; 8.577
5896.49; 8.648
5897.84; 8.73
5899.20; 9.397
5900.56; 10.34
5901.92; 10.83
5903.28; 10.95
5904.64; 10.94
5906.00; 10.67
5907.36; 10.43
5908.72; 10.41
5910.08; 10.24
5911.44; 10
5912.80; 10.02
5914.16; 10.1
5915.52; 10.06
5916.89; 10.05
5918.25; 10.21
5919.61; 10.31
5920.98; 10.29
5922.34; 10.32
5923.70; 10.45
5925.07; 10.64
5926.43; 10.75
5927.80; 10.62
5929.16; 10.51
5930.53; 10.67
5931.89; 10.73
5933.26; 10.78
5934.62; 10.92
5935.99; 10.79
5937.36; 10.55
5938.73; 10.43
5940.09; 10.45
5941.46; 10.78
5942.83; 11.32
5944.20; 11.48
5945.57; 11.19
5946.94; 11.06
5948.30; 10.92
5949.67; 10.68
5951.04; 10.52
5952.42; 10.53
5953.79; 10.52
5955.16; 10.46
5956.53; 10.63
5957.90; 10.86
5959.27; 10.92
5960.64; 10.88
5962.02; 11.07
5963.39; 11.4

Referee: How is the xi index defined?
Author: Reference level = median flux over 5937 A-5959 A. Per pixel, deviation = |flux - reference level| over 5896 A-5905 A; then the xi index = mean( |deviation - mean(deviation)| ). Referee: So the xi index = 0.72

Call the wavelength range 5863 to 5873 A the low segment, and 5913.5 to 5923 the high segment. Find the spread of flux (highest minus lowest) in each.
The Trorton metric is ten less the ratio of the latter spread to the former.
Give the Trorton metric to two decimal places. 9.78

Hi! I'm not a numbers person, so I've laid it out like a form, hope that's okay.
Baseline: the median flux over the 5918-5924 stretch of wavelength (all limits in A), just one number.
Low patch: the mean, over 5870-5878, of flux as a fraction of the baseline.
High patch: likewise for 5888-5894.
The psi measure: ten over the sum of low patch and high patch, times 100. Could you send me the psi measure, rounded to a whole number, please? 526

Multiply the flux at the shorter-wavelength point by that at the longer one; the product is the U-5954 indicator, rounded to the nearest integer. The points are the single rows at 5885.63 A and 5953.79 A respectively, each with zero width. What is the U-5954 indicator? 85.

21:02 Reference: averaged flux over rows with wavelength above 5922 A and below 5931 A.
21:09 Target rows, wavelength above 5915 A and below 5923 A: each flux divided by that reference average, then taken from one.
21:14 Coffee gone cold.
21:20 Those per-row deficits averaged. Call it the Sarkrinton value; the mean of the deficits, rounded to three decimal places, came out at 0.034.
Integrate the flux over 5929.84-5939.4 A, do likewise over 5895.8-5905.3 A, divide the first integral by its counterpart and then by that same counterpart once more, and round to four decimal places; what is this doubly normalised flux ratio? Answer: 0.0114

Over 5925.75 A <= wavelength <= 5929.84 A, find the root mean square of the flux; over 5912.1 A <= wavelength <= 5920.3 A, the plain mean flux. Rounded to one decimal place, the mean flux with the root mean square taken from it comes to -0.5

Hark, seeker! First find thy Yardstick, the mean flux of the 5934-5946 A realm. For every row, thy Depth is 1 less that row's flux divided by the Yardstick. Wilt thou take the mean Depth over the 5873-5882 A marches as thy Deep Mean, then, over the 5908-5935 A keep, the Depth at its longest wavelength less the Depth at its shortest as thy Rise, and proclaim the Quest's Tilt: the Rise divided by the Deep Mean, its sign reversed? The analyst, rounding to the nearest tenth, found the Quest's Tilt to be 1.2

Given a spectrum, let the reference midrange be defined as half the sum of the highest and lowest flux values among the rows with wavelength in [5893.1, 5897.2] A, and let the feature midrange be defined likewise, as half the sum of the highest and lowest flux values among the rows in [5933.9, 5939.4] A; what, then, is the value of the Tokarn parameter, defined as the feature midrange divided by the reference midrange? 1.24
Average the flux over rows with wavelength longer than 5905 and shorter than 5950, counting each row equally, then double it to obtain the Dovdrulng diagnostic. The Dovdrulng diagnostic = 21.1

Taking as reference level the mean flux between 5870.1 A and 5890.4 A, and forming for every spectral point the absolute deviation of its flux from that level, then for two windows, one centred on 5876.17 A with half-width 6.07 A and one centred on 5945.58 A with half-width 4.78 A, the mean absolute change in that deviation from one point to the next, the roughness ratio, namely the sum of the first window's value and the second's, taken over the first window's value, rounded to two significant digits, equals 2.9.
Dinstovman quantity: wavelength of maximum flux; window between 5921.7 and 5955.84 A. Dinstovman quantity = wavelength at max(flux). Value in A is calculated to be 5944.20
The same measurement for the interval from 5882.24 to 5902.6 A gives 5901.92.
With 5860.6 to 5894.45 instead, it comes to 5863.99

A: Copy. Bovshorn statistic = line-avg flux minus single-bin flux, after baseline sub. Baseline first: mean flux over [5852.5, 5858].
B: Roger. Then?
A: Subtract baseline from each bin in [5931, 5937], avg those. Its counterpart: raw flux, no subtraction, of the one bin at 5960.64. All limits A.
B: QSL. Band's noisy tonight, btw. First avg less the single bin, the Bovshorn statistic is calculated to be -10.4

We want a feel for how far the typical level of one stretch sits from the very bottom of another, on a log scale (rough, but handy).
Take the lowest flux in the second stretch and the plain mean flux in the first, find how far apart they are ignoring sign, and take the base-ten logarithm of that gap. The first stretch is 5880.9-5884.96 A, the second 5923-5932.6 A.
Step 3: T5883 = 0.1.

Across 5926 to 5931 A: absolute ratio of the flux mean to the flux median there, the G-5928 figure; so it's 1.00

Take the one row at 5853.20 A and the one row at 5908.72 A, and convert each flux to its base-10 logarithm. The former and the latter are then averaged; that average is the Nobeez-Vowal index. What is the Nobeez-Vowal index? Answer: 1.01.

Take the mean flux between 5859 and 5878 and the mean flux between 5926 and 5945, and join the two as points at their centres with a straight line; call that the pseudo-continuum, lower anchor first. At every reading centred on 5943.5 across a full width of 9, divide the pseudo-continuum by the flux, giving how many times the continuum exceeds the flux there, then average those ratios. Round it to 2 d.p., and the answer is 0.98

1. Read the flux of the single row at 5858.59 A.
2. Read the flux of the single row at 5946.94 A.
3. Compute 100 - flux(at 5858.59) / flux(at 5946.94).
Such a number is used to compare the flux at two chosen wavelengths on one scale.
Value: 99.1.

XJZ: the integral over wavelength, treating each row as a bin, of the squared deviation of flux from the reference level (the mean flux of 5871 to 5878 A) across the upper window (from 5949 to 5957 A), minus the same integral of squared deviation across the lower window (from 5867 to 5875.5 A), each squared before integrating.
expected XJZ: -0.6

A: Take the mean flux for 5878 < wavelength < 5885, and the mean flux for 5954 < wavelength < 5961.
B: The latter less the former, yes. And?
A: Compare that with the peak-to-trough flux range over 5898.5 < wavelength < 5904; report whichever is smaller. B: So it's 1.2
